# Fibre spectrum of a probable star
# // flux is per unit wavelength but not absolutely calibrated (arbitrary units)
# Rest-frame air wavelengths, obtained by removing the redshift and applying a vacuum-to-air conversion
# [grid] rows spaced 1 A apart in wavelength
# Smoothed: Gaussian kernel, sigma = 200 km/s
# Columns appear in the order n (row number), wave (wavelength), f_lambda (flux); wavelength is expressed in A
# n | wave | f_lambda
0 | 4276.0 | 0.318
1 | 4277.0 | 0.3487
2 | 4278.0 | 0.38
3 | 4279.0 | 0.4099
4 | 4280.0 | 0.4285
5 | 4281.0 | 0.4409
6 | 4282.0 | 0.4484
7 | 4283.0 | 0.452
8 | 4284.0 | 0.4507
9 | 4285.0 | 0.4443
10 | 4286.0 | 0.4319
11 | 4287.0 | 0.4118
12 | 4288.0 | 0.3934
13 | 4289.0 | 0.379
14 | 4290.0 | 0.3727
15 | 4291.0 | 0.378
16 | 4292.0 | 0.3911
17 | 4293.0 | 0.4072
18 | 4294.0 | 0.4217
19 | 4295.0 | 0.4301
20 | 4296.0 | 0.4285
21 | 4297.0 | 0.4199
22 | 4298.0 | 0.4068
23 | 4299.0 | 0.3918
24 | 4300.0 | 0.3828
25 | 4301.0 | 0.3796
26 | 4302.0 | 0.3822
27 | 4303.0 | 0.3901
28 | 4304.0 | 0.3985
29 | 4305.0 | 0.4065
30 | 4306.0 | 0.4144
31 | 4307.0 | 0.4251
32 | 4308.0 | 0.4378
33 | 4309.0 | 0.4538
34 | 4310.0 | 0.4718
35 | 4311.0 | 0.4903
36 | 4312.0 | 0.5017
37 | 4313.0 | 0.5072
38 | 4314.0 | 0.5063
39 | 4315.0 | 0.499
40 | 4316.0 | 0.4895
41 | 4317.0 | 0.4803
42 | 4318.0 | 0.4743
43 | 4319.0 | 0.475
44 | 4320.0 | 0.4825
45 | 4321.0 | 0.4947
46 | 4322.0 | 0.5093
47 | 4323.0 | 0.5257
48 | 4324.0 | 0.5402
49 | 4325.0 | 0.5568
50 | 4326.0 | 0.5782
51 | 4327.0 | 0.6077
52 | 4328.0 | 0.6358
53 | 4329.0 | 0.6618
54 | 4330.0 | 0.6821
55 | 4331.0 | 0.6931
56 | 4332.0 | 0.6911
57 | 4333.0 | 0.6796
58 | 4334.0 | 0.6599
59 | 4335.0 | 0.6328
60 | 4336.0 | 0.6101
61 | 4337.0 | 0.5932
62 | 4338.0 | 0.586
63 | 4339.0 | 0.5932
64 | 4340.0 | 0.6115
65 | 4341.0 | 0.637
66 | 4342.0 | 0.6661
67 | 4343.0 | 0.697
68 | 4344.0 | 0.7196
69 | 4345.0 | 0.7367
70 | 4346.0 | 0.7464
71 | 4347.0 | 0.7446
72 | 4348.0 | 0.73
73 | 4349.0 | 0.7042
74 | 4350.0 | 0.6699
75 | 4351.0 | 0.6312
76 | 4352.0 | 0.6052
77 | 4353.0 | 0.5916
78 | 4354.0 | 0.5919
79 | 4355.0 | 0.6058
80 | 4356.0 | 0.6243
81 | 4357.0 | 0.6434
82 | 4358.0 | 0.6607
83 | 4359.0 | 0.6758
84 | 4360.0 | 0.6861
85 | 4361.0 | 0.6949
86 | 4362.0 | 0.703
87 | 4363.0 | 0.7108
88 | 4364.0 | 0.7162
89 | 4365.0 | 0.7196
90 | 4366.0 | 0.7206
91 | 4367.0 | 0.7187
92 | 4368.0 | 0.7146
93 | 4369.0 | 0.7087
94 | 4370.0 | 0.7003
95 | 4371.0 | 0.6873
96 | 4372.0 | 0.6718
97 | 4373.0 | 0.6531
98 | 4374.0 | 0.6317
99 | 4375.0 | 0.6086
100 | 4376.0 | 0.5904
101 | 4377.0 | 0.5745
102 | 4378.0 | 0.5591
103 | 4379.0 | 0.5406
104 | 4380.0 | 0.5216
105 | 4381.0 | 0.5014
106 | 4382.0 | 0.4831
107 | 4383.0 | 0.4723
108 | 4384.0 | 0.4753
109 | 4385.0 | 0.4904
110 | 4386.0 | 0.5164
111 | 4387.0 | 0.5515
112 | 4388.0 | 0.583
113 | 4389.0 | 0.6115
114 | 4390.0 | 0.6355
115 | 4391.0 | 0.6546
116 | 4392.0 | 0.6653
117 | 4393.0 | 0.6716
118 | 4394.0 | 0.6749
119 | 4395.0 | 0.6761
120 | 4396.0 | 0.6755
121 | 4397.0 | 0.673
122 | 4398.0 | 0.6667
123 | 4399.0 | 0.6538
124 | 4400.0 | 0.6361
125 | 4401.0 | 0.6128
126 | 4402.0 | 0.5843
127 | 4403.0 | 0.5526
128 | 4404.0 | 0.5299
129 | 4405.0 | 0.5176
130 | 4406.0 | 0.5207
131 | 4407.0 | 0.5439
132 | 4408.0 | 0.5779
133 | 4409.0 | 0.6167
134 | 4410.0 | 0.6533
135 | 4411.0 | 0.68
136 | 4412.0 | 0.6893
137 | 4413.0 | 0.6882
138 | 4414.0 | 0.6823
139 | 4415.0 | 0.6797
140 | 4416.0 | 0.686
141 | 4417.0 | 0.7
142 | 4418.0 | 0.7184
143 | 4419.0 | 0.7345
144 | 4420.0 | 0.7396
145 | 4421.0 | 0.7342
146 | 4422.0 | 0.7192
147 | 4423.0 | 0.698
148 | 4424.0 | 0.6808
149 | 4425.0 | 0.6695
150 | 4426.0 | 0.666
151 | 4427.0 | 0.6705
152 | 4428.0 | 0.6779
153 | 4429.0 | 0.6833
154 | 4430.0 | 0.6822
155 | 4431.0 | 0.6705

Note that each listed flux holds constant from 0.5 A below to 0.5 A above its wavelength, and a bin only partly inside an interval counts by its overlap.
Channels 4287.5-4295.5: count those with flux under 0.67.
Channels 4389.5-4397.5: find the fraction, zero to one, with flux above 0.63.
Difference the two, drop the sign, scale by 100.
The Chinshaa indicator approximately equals 700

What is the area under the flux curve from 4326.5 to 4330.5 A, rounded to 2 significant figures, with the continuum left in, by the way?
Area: 2.6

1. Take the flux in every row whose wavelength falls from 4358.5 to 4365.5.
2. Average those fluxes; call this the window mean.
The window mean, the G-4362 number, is 0.70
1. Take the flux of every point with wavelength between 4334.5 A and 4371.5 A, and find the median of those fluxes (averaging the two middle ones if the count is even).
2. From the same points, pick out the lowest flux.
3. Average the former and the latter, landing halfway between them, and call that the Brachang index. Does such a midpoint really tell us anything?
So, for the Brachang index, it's 0.636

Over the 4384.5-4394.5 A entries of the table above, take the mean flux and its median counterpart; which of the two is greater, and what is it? 0.62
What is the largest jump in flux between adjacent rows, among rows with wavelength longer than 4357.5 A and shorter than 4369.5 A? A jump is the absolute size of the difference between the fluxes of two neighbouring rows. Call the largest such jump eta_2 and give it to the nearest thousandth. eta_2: 0.015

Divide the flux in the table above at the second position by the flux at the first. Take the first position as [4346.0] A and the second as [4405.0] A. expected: 0.69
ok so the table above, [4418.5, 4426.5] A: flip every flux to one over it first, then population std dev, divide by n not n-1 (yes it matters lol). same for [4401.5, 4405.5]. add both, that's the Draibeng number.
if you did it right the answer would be 0.14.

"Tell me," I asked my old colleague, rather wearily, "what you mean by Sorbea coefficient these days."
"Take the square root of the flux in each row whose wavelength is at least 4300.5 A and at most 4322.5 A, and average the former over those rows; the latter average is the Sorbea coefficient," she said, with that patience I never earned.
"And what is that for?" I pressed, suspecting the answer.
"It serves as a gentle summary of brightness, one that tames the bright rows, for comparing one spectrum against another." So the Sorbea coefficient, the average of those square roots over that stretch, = 0.676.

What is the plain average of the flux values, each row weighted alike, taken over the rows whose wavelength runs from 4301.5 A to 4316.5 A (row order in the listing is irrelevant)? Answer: 0.45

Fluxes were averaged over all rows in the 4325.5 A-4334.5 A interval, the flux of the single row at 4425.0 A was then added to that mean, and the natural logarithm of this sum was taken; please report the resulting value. 0.28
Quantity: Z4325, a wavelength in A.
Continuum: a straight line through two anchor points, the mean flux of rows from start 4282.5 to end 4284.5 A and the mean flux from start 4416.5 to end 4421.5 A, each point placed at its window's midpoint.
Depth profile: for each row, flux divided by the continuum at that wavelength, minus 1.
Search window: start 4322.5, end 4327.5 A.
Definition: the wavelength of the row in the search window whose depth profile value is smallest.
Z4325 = 4323.0 A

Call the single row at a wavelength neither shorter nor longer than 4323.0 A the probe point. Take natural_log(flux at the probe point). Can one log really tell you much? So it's -0.64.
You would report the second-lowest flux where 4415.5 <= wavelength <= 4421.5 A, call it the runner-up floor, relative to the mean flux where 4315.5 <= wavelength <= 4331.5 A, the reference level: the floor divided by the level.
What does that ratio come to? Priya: 1.26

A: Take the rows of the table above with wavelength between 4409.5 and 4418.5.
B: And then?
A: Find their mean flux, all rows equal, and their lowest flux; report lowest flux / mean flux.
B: 0.95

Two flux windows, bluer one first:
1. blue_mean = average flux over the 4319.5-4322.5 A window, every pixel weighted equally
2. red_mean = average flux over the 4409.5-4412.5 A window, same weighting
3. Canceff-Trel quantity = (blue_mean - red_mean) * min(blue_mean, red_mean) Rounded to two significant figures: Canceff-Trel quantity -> -0.089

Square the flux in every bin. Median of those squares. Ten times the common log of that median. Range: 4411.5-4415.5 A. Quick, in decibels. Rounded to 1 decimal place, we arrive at -3.3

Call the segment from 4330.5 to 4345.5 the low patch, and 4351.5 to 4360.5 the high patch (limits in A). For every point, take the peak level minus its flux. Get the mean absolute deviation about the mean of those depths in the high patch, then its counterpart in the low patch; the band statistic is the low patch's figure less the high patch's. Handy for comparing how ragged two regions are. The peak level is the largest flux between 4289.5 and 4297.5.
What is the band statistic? 0.01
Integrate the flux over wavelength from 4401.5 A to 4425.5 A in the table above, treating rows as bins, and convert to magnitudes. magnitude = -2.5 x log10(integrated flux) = -2.98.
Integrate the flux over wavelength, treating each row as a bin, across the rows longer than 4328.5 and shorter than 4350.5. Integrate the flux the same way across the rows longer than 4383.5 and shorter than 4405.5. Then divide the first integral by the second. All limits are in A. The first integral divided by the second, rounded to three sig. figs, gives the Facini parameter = 1.11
